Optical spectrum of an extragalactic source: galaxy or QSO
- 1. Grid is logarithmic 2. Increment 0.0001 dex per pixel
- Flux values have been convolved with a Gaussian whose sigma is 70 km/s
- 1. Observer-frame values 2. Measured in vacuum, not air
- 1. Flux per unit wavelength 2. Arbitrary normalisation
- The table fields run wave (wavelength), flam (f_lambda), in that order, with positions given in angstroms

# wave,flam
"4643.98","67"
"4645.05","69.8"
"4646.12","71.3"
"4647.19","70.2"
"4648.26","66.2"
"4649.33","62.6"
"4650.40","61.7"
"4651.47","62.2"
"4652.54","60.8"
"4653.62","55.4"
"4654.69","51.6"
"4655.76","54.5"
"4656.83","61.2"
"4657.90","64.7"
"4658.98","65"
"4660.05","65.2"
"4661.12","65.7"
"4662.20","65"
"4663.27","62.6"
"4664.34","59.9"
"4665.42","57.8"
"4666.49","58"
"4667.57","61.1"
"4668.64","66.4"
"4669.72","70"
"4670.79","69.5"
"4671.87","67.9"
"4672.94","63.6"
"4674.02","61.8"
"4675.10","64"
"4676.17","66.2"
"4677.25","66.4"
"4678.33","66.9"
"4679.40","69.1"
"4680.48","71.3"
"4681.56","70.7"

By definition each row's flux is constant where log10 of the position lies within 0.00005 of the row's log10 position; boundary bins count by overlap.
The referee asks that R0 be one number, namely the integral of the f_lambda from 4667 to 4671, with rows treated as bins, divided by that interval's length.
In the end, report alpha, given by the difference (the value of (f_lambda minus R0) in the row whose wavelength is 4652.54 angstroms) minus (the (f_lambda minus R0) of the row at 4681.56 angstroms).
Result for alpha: -10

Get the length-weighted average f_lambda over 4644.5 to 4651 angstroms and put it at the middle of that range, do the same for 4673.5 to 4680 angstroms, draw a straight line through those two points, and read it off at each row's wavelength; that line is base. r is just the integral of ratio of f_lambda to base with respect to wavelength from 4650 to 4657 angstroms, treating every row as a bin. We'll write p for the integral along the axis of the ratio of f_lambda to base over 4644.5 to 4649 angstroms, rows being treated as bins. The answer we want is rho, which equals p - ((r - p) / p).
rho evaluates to 4.3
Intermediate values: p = 4.6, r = 6.1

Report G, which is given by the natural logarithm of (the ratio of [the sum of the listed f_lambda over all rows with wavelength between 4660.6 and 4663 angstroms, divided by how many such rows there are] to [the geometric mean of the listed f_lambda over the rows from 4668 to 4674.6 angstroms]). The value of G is -0.02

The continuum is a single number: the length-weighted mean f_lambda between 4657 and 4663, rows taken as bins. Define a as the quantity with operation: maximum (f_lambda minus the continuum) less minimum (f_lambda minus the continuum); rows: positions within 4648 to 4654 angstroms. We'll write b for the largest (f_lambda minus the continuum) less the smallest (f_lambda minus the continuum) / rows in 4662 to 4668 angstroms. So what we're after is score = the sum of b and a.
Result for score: 18.0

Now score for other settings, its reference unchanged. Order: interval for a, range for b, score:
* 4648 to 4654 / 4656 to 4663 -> 15.3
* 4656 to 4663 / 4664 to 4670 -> 16.7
